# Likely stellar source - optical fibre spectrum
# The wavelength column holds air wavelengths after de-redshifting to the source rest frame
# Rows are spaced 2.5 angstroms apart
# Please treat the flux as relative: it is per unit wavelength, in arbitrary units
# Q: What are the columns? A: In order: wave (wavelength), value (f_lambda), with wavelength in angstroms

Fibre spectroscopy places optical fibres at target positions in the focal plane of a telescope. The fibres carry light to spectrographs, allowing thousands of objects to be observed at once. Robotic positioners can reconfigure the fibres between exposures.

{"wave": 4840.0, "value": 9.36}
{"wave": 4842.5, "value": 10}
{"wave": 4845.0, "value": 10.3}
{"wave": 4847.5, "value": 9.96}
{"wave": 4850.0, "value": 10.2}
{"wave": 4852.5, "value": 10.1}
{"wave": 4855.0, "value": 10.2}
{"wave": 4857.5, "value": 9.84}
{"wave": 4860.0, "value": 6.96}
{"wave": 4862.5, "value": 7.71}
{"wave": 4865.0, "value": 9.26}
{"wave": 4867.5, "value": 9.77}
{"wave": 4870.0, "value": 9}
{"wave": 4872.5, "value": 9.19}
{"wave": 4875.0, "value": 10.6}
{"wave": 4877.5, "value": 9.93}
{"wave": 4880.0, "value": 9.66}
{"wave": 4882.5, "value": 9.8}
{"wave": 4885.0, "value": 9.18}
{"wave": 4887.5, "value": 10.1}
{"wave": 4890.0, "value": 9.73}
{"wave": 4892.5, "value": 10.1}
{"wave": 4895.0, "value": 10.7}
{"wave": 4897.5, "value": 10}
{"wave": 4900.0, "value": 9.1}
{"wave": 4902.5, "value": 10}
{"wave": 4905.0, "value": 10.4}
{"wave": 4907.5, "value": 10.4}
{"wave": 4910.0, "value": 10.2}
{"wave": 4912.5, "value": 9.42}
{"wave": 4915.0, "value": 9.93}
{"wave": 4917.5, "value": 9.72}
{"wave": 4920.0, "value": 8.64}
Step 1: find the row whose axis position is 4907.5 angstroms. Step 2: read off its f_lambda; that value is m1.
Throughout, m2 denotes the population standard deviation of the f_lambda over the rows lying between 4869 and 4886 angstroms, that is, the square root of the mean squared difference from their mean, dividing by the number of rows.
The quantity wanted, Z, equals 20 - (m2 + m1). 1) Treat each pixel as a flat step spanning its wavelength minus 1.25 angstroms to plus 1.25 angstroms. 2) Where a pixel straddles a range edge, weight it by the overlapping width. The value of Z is 9.1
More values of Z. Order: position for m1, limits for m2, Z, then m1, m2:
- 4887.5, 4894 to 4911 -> 9.4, 10.1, 0.47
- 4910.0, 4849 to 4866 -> 8.6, 10.2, 1.22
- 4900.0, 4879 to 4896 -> 10.5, 9.1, 0.44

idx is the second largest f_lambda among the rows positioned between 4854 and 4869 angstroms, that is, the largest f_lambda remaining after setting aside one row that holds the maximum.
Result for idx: 9.84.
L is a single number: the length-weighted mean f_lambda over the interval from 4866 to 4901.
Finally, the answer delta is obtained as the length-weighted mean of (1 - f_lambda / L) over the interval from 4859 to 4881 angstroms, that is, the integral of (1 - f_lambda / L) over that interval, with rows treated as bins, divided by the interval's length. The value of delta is 0.065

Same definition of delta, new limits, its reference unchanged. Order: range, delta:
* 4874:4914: -0.018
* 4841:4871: 0.034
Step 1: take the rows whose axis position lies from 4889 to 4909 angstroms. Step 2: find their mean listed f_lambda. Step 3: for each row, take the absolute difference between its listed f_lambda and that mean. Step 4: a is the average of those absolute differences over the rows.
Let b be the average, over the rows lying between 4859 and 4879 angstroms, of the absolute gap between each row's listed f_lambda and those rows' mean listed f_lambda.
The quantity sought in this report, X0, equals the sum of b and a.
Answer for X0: 1.2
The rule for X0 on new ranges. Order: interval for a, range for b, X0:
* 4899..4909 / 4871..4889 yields 0.8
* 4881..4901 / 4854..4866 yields 1.6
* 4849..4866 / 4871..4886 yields 1.4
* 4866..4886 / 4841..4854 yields 0.5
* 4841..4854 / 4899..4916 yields 0.5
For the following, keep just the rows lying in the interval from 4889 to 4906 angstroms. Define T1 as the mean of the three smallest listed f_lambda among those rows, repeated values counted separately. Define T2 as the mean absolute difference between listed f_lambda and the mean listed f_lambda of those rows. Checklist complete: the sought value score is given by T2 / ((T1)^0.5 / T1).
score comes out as 1.1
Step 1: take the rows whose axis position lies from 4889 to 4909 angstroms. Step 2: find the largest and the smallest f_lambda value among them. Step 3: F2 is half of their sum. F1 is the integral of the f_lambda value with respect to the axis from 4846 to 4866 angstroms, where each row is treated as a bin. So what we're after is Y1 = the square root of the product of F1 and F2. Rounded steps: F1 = 186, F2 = 9.90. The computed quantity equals 42.9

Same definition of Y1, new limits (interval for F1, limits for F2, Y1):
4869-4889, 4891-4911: 43.8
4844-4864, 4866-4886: 42.9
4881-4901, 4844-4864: 41.2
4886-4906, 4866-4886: 44.3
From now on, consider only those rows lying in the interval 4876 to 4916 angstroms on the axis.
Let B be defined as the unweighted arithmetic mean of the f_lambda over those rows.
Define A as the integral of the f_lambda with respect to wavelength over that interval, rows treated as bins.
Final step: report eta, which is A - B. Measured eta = 387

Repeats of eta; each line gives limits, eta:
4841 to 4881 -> 372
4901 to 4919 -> 170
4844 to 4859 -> 141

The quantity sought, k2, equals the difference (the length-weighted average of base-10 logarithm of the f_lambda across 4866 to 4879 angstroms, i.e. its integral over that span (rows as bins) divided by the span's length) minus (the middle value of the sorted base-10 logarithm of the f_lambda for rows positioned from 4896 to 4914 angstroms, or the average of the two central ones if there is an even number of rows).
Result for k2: -0.014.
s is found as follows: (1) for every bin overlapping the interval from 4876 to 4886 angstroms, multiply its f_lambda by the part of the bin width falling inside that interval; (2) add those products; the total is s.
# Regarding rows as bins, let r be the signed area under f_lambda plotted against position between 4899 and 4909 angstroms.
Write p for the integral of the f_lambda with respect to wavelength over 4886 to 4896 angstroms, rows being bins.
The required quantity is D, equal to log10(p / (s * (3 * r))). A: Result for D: -2.46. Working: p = 101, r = 100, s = 97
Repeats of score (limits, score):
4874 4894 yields 0.9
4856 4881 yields 2.2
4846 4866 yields 2.8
